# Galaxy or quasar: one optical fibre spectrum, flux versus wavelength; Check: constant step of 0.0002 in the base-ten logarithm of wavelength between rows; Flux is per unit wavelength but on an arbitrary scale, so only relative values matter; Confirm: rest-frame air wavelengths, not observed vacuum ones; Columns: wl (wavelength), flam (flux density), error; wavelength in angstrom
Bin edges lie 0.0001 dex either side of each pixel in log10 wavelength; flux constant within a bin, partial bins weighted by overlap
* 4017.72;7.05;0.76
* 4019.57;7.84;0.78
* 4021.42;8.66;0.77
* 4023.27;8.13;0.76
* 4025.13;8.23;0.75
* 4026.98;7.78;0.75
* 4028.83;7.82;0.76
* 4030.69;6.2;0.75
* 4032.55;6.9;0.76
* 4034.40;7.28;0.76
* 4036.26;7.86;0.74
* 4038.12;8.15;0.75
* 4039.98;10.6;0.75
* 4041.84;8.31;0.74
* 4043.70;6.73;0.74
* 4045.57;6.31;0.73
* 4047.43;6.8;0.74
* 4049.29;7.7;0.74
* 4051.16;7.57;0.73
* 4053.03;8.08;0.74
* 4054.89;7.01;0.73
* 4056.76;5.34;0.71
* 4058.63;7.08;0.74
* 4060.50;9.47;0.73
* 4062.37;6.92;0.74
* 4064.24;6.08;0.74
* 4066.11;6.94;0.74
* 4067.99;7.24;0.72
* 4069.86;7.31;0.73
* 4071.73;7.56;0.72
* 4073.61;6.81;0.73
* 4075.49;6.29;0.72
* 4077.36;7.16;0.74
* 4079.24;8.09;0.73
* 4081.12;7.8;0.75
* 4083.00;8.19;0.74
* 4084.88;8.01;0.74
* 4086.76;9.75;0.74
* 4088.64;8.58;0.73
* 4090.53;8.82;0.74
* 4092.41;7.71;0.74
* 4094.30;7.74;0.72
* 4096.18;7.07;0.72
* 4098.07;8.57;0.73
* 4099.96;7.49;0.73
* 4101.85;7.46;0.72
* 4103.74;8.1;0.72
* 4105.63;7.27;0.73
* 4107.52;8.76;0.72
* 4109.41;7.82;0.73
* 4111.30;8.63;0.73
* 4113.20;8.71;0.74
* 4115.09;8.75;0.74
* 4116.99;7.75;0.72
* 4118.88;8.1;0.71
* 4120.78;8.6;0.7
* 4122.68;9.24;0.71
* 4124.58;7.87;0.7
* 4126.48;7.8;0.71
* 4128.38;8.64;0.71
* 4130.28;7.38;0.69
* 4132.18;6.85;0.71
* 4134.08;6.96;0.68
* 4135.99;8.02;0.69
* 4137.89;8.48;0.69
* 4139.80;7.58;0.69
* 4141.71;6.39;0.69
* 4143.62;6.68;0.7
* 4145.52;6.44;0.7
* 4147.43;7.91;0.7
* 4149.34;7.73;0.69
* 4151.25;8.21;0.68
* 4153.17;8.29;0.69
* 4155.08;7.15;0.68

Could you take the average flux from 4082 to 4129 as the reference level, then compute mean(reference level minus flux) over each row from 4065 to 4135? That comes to 0.33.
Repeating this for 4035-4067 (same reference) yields 0.75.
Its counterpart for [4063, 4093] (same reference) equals 0.57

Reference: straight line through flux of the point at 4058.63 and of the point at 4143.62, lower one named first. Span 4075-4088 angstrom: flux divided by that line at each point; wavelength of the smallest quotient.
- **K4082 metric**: 4075.49 angstrom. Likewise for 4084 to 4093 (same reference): 4092.41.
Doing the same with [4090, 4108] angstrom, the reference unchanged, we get 4096.18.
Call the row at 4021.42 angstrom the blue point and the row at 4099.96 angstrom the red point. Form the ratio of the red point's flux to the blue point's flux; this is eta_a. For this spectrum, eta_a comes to 0.86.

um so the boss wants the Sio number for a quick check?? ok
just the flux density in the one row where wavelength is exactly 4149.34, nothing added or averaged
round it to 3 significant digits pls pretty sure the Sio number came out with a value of 7.73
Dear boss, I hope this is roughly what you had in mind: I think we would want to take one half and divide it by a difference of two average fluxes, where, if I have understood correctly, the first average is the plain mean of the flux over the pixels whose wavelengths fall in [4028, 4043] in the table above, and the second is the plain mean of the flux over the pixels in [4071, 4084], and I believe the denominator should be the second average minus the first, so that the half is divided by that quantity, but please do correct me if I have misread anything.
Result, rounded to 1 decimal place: -1.1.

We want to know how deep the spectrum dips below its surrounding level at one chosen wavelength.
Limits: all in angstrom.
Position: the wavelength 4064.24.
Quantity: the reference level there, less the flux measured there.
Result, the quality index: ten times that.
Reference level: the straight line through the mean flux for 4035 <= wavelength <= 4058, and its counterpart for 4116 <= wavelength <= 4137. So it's 15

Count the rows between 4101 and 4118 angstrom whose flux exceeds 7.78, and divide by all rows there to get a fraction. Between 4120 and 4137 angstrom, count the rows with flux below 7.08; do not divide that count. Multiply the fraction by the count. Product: 1.3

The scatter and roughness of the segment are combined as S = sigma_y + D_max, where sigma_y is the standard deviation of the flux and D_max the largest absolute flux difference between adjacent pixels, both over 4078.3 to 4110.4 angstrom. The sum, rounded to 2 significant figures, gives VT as 2.4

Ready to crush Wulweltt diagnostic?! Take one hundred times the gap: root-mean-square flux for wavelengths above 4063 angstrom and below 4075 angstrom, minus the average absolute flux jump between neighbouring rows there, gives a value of 656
